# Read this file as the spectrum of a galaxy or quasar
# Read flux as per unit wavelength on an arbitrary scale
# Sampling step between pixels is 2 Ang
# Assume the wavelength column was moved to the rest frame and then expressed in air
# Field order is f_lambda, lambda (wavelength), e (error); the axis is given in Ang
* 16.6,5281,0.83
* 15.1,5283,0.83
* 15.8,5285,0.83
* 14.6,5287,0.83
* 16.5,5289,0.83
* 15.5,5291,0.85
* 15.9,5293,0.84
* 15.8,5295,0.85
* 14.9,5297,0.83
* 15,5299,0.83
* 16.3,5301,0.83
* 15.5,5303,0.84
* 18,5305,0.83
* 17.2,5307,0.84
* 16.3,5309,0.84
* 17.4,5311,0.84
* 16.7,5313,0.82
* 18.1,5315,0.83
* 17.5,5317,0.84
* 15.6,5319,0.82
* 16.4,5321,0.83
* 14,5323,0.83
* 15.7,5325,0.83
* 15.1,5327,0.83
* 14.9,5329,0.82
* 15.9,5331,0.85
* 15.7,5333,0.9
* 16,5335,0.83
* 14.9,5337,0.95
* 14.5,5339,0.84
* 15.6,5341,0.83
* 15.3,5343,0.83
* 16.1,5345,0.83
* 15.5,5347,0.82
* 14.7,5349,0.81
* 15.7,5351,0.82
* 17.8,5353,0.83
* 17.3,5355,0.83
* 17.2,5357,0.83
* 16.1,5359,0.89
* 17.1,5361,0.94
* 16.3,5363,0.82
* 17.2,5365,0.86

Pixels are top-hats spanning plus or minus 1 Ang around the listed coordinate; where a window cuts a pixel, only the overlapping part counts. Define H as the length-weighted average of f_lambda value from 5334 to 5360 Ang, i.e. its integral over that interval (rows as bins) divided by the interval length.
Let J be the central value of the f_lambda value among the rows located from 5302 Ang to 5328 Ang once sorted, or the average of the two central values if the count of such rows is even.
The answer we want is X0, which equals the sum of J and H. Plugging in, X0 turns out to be 32.3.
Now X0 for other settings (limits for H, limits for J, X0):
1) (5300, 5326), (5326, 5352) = 32.0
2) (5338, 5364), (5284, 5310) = 31.9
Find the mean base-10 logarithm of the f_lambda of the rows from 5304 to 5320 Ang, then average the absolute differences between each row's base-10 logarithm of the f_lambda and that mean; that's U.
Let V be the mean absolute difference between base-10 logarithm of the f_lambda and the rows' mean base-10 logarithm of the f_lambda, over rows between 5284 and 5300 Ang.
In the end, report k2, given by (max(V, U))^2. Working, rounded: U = 0.017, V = 0.0141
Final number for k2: 0.0003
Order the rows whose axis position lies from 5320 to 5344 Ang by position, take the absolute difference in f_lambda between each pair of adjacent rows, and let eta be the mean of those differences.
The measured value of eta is 0.85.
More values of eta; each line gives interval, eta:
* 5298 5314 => 1.16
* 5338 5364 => 0.85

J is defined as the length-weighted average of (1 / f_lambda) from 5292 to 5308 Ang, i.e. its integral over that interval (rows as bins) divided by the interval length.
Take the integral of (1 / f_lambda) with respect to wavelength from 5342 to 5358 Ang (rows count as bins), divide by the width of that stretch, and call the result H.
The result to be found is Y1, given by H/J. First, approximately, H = 0.0620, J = 0.0624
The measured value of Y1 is 0.993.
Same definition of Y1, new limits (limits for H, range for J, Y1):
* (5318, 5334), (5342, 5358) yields 1.049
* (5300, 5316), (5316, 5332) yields 0.922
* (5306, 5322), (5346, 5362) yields 0.970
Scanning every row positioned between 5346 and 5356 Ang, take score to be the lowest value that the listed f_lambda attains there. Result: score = 14.7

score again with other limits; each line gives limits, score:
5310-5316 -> 16.7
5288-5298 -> 14.9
